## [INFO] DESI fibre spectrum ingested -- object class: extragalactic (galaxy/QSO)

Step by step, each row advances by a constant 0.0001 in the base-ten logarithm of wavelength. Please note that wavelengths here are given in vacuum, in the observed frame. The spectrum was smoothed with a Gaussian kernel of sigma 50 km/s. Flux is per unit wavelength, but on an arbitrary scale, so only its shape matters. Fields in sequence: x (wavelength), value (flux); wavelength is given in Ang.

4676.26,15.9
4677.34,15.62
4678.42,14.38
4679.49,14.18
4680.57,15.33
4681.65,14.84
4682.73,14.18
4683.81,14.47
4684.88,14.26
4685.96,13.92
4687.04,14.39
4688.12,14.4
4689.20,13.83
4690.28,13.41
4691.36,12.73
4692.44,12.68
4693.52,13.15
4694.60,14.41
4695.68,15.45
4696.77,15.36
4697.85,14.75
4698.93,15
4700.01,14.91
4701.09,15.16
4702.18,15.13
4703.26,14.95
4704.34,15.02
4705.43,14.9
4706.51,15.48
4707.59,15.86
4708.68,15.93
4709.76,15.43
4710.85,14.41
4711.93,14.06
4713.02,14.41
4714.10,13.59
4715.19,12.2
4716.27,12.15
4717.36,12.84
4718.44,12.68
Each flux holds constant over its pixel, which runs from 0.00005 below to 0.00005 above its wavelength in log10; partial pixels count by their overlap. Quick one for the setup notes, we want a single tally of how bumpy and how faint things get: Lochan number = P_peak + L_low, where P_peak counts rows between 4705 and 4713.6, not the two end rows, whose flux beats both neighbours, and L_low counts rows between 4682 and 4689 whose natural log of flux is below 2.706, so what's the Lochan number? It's 7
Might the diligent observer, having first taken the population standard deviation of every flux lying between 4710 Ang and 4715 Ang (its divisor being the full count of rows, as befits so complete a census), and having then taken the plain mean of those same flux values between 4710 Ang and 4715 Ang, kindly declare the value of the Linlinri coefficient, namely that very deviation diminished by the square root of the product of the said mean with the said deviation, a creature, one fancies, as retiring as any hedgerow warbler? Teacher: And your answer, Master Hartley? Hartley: -1.8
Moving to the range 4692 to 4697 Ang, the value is -2.9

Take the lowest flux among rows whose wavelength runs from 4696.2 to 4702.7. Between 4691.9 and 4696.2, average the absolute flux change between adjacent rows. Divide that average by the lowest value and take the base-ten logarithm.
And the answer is -1.20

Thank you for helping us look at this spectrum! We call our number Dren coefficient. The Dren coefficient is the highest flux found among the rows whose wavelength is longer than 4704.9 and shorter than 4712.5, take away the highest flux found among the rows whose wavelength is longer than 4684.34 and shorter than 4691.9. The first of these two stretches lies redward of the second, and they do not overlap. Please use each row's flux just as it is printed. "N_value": 1.5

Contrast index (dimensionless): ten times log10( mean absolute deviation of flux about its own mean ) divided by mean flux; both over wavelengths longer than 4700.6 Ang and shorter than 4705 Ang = -0.73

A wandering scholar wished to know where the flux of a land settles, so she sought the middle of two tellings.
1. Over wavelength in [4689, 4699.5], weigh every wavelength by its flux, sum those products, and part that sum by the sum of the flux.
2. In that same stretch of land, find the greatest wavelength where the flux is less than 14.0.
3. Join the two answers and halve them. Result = 4693.9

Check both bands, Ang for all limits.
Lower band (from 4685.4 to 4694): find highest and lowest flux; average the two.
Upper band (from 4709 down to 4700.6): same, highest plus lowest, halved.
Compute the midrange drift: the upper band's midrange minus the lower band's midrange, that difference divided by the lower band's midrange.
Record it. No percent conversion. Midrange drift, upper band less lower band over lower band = 0.14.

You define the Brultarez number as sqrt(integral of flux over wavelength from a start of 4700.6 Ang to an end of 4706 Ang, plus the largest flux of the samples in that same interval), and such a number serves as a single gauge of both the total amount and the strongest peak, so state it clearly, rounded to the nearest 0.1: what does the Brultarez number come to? 9.8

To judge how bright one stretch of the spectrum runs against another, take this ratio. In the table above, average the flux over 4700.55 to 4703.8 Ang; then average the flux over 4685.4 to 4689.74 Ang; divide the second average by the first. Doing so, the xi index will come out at 0.94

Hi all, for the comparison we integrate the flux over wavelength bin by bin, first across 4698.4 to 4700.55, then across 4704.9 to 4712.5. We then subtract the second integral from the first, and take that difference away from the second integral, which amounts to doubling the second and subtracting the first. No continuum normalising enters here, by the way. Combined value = 198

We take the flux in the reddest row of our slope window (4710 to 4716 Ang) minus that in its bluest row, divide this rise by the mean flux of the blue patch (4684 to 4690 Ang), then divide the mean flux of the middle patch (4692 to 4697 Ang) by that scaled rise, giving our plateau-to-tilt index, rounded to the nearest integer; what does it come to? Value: -91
